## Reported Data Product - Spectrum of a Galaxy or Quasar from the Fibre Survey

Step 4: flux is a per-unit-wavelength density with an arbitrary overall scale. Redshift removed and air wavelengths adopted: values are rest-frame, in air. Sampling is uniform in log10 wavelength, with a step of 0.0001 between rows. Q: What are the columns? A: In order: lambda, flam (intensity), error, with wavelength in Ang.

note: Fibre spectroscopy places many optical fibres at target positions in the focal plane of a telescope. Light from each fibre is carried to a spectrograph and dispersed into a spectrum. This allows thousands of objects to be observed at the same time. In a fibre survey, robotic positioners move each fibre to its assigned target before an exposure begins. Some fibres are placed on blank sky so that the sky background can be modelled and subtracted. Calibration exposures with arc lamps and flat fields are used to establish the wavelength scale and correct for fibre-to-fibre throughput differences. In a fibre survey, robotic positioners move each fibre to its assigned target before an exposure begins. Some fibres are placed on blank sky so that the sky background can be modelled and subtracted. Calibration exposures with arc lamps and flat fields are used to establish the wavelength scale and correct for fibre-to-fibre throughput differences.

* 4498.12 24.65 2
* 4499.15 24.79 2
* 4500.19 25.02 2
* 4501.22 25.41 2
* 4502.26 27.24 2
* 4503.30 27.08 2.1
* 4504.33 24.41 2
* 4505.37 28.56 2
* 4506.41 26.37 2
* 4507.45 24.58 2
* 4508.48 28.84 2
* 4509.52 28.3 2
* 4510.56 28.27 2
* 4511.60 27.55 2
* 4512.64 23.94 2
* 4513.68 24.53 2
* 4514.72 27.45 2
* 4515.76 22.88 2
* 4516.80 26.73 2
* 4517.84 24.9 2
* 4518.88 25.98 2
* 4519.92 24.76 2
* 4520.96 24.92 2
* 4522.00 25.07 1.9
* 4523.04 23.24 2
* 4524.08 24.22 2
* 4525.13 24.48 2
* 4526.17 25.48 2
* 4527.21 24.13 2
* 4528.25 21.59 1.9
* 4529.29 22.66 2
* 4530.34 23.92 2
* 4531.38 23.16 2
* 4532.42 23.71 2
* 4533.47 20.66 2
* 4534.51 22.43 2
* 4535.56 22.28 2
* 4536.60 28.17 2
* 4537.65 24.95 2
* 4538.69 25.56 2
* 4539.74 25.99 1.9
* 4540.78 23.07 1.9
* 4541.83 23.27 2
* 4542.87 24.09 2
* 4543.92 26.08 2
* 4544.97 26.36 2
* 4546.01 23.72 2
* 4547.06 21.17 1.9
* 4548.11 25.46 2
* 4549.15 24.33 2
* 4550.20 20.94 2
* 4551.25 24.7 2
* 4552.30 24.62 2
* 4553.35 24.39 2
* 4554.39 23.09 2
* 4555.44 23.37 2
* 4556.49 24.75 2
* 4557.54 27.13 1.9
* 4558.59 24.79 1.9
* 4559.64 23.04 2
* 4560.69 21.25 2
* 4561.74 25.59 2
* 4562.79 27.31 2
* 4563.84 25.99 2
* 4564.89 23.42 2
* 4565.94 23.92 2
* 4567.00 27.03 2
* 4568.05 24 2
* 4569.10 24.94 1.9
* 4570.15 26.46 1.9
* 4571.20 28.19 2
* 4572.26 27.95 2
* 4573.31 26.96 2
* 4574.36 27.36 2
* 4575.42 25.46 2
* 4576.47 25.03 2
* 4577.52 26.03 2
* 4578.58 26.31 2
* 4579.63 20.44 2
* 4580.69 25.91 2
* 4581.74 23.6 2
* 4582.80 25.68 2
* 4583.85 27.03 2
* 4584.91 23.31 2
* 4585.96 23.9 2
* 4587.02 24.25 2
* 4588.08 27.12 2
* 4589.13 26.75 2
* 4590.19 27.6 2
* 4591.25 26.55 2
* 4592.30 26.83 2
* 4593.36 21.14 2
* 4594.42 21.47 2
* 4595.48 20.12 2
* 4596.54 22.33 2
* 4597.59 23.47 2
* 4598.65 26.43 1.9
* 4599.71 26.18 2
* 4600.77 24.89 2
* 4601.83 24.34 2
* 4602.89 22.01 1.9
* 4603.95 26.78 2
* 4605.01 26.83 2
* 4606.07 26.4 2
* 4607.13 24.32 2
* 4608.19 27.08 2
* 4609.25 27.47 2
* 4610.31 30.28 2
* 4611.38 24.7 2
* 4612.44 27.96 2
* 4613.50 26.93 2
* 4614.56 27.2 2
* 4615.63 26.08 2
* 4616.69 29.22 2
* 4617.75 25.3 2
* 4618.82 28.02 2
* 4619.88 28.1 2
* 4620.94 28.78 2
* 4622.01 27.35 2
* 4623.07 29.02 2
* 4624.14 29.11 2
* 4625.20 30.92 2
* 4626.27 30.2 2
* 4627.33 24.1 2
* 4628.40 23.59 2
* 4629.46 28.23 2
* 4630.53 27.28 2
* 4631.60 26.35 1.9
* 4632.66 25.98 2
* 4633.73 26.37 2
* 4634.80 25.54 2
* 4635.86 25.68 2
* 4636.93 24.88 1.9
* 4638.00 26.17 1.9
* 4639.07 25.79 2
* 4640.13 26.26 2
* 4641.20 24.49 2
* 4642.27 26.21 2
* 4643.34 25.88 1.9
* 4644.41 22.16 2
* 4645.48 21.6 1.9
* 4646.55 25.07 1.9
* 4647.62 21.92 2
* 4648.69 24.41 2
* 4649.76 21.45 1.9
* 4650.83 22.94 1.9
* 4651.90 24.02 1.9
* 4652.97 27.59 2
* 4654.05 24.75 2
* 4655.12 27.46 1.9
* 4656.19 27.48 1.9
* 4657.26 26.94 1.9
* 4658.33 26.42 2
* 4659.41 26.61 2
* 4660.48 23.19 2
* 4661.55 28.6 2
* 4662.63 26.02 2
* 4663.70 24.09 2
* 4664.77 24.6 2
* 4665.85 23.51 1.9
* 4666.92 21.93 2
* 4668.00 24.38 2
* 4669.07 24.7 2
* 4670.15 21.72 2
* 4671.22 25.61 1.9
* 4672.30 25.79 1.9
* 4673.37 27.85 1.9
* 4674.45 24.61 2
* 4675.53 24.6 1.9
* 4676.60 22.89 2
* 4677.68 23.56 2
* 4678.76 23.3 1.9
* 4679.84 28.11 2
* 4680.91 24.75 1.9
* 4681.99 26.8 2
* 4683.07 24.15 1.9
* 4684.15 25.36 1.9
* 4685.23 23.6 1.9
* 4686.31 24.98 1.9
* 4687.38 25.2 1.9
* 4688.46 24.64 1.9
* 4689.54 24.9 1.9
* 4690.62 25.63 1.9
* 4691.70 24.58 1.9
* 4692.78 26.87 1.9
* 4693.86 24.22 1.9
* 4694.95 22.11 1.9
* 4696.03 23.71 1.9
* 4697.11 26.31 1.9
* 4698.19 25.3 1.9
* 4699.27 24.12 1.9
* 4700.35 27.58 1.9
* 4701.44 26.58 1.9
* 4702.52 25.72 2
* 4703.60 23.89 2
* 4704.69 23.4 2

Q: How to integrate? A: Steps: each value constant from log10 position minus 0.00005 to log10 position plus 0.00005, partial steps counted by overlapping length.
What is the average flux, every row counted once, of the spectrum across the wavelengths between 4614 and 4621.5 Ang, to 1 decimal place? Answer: 27.5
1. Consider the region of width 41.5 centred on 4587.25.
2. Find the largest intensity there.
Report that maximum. 28.19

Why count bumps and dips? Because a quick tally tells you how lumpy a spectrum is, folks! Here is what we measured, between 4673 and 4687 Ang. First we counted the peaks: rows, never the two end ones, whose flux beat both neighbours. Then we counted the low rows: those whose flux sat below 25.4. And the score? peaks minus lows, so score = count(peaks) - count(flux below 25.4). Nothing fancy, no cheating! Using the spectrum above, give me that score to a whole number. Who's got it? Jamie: -6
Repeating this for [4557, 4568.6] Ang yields -4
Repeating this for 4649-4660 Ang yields -2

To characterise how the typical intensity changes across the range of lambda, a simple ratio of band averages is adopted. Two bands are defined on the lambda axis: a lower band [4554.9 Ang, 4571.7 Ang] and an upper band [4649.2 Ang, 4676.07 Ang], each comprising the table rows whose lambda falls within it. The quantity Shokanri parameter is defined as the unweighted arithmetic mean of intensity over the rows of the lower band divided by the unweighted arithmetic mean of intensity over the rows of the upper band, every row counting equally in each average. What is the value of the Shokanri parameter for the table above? 1.00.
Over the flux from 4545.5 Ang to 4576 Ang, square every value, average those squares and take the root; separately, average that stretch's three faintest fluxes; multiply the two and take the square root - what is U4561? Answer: 23.0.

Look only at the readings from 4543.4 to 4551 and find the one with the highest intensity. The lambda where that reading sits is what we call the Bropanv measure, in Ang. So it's 4544.97 Ang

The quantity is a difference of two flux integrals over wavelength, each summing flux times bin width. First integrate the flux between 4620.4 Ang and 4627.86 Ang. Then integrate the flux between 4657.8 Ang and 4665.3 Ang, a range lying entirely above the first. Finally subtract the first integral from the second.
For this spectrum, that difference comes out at -20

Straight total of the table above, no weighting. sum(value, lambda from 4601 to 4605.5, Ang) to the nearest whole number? 100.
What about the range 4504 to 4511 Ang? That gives 189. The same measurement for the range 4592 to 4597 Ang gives 112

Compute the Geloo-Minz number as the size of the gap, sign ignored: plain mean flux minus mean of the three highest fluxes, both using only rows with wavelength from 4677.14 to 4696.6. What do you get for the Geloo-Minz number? 2.46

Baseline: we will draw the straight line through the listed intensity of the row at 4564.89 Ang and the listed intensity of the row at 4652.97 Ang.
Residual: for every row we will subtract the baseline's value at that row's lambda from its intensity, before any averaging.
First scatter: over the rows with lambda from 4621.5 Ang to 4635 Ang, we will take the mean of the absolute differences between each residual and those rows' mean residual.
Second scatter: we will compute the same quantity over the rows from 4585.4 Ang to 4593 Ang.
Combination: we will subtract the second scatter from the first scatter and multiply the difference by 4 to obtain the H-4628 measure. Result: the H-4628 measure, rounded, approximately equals 3.2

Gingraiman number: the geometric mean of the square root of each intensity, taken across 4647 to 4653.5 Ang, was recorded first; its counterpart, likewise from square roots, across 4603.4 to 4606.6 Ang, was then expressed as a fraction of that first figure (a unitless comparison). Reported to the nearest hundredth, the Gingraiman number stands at 1.06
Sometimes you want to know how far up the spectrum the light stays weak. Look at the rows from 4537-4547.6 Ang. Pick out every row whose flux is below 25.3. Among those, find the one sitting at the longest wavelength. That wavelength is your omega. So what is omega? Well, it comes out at 4547.06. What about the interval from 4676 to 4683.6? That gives 4683.07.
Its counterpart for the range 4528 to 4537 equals 4535.56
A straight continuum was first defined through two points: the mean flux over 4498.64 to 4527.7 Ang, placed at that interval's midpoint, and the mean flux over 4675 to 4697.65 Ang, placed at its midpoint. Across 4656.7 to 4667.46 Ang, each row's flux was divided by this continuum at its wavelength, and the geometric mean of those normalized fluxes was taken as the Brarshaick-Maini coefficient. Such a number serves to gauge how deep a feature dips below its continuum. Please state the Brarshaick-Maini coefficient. 1.01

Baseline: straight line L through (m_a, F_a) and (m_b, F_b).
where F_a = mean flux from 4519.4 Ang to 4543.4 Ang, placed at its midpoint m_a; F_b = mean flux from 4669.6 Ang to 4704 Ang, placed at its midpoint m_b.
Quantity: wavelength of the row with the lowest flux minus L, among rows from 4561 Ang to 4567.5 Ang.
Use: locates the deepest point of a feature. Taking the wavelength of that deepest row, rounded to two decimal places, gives 4564.89 Ang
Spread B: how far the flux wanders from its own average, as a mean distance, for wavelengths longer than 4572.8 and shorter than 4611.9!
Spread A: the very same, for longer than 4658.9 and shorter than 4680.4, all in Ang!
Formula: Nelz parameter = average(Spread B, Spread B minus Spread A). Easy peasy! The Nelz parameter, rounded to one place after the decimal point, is 1.1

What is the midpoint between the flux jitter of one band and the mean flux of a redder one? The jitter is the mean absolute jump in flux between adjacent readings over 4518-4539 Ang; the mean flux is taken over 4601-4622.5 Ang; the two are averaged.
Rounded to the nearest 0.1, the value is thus 14.1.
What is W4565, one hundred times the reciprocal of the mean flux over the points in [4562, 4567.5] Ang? 3.92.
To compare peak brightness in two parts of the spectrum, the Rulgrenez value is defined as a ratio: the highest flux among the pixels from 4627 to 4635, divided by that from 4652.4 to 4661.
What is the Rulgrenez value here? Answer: 1.02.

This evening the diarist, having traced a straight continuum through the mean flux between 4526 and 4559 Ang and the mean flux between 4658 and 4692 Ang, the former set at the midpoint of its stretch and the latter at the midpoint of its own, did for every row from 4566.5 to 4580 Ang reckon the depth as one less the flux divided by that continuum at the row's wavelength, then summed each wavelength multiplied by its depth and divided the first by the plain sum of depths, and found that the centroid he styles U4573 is 4571.5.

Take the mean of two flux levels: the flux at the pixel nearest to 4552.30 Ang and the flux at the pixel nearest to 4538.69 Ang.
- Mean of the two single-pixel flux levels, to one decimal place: 25.1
